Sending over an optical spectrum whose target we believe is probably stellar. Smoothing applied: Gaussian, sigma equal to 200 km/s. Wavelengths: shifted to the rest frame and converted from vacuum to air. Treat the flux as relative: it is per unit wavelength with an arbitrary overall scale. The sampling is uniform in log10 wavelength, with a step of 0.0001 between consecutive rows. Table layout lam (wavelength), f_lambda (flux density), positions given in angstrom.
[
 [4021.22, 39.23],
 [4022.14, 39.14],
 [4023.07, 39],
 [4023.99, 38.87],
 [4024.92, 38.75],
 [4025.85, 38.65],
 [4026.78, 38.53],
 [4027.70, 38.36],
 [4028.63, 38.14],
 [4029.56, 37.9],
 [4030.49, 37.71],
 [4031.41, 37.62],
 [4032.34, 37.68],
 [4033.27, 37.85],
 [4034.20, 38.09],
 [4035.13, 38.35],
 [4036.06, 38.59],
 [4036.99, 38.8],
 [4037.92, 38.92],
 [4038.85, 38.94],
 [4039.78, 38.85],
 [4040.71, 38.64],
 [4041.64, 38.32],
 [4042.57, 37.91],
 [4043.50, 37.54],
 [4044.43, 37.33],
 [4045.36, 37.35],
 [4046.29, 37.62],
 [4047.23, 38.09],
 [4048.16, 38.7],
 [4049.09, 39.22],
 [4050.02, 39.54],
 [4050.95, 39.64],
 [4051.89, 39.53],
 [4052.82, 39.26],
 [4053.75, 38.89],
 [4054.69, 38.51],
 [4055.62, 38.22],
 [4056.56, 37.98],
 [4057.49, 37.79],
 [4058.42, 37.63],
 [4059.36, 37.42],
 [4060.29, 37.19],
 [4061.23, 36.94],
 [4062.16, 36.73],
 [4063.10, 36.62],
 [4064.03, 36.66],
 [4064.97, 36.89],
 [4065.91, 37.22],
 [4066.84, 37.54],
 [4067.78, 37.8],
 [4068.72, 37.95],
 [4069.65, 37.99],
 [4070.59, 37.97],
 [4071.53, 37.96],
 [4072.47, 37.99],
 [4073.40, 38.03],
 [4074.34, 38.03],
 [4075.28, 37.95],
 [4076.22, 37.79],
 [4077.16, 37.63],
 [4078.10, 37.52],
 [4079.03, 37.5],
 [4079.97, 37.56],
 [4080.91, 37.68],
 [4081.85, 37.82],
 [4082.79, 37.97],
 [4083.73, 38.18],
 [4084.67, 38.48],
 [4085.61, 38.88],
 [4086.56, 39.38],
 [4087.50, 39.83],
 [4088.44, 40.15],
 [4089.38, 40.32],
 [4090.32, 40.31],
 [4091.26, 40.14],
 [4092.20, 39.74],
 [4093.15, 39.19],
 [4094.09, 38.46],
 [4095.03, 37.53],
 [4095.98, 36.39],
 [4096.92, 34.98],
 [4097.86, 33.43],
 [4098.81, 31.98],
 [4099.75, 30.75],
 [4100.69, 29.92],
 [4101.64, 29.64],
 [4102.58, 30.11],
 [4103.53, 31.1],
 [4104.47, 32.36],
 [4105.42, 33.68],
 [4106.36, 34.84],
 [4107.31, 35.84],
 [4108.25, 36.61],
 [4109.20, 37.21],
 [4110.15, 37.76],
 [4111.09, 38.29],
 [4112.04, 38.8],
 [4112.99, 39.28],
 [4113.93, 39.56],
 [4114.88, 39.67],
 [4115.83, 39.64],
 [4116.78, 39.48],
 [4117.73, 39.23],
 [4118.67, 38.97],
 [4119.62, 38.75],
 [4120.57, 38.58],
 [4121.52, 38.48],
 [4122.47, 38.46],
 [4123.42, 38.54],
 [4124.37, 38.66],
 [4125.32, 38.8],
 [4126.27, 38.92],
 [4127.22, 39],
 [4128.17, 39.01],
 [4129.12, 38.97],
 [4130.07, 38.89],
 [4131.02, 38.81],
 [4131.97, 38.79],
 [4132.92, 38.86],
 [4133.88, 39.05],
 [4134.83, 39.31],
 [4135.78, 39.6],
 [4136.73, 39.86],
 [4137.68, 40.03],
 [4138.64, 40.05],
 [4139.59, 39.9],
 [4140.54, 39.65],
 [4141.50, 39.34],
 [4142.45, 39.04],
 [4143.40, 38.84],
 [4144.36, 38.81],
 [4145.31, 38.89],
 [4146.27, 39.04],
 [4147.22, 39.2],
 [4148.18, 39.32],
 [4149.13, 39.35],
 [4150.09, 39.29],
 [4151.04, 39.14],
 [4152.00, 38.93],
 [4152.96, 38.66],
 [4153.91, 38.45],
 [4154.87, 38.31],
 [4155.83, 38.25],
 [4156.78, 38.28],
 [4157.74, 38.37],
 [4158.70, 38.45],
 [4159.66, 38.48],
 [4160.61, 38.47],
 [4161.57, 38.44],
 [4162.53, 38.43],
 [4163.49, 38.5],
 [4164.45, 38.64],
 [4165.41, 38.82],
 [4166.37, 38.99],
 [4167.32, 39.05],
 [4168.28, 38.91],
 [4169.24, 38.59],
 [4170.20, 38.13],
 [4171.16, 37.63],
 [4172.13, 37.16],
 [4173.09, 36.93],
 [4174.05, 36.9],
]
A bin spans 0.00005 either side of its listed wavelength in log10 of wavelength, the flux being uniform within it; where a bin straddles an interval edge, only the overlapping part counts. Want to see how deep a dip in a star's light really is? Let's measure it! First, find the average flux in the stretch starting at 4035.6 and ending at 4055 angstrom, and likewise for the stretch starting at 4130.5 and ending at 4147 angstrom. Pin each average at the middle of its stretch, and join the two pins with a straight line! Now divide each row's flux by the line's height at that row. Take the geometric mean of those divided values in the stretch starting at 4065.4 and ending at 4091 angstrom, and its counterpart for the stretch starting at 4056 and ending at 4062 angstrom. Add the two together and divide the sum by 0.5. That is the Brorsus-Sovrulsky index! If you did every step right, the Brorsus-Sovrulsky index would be 3.91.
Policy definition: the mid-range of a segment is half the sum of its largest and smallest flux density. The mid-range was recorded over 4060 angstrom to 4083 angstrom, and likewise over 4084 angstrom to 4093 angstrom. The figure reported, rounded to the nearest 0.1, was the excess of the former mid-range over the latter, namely -2.1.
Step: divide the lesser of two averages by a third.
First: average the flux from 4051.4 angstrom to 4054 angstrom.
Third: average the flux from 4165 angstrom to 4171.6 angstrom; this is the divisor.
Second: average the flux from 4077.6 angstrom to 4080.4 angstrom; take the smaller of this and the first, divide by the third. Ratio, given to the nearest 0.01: 0.97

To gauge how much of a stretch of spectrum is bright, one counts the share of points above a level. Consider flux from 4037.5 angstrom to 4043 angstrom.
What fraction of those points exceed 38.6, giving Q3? 0.67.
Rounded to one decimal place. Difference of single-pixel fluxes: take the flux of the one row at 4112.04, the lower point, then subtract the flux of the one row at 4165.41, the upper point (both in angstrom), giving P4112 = 0.0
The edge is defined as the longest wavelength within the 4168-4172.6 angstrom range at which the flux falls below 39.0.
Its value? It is 4172.13 angstrom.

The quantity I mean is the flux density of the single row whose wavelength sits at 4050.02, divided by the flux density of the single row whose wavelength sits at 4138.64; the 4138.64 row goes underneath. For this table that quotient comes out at 0.987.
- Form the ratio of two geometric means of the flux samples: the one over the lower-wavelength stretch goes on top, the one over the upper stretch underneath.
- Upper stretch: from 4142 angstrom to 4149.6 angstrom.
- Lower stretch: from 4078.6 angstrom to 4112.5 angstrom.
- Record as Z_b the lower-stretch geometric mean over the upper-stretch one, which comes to 0.93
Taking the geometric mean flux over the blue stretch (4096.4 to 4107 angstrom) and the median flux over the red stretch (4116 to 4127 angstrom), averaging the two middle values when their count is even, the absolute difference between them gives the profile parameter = 6.7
